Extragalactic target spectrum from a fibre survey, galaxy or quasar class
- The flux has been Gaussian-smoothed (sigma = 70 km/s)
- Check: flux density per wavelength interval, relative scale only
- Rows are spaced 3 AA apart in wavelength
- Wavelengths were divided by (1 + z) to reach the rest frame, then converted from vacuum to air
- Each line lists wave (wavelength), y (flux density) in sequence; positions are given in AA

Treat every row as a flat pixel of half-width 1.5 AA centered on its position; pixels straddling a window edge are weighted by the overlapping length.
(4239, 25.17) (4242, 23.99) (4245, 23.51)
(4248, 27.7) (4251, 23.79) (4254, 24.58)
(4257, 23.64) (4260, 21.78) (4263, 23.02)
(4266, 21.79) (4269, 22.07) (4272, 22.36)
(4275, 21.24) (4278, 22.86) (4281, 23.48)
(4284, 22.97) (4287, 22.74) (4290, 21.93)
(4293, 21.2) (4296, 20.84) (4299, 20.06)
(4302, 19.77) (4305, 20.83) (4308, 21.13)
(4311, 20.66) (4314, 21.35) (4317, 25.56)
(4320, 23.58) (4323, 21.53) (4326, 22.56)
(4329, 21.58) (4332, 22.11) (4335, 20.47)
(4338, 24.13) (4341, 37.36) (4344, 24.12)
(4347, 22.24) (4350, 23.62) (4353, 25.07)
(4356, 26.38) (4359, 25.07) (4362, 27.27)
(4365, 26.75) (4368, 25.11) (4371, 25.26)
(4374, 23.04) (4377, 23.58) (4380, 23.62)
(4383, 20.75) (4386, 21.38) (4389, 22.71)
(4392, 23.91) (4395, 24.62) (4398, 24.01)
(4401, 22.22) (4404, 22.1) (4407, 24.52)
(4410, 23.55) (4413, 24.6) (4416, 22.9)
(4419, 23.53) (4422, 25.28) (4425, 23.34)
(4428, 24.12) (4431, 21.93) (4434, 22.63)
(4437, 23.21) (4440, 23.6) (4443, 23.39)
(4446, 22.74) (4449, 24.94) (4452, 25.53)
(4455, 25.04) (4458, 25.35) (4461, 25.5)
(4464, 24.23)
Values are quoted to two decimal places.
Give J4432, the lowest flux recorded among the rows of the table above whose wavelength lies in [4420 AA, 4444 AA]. 21.93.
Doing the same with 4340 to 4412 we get 20.75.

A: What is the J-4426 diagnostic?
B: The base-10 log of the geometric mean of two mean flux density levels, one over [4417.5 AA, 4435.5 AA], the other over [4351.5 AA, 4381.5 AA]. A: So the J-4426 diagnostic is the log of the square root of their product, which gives 1.39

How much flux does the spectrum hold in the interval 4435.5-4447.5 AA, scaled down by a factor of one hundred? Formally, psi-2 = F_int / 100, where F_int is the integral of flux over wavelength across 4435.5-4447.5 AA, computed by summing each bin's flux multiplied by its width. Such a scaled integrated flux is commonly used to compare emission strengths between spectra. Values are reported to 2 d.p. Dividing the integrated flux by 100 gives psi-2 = 2.79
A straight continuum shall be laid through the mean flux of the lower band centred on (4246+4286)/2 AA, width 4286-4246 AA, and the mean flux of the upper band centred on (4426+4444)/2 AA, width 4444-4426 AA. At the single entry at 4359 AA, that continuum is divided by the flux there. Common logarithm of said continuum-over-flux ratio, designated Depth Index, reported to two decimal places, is -0.03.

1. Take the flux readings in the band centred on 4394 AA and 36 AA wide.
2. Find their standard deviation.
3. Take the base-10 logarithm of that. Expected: 0.1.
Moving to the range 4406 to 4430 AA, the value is -0.1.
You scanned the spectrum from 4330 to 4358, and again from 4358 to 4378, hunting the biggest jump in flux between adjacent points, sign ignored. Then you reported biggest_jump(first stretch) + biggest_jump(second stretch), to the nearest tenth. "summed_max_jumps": 15.5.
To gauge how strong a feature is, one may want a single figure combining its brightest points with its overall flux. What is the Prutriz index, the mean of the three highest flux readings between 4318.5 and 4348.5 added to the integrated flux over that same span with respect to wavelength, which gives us 748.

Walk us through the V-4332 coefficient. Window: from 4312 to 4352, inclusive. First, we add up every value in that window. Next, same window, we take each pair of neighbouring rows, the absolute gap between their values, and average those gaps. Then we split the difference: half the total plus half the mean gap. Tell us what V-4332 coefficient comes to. 157.0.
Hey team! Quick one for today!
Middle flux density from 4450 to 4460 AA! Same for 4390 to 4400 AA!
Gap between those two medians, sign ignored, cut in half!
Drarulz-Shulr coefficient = 0.67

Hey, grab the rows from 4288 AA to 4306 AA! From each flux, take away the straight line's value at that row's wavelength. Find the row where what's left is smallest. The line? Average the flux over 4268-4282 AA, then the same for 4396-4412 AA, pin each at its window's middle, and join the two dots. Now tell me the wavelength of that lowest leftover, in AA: 4302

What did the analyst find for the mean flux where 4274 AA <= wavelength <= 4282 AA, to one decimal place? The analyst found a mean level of 22.5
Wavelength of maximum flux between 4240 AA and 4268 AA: 4248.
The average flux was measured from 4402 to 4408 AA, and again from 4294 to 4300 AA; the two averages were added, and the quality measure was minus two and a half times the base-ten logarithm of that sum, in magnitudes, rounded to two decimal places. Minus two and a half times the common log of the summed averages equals -4.10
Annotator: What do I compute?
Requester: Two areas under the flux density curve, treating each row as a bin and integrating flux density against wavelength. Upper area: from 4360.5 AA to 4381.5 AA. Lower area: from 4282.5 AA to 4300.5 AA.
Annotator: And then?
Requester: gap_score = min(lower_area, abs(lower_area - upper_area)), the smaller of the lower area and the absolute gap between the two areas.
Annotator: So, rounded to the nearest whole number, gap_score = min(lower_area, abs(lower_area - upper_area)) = 135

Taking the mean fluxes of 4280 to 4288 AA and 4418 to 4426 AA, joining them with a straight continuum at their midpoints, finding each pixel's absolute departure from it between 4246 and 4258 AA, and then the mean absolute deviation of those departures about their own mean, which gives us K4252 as 1.4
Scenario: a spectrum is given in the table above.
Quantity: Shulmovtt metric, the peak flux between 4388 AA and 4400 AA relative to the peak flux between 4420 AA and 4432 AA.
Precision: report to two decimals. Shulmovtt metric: 0.97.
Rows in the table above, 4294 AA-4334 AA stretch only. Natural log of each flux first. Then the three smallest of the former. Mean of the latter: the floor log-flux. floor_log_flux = 3.004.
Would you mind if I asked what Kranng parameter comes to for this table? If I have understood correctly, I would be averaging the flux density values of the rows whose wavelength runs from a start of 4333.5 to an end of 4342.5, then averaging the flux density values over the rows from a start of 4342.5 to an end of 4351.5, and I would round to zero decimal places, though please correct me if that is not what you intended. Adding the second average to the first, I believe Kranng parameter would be 51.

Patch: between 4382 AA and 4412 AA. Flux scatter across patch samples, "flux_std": 1.3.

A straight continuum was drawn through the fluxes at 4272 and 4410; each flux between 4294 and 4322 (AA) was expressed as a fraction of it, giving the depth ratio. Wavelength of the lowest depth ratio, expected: 4302 AA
